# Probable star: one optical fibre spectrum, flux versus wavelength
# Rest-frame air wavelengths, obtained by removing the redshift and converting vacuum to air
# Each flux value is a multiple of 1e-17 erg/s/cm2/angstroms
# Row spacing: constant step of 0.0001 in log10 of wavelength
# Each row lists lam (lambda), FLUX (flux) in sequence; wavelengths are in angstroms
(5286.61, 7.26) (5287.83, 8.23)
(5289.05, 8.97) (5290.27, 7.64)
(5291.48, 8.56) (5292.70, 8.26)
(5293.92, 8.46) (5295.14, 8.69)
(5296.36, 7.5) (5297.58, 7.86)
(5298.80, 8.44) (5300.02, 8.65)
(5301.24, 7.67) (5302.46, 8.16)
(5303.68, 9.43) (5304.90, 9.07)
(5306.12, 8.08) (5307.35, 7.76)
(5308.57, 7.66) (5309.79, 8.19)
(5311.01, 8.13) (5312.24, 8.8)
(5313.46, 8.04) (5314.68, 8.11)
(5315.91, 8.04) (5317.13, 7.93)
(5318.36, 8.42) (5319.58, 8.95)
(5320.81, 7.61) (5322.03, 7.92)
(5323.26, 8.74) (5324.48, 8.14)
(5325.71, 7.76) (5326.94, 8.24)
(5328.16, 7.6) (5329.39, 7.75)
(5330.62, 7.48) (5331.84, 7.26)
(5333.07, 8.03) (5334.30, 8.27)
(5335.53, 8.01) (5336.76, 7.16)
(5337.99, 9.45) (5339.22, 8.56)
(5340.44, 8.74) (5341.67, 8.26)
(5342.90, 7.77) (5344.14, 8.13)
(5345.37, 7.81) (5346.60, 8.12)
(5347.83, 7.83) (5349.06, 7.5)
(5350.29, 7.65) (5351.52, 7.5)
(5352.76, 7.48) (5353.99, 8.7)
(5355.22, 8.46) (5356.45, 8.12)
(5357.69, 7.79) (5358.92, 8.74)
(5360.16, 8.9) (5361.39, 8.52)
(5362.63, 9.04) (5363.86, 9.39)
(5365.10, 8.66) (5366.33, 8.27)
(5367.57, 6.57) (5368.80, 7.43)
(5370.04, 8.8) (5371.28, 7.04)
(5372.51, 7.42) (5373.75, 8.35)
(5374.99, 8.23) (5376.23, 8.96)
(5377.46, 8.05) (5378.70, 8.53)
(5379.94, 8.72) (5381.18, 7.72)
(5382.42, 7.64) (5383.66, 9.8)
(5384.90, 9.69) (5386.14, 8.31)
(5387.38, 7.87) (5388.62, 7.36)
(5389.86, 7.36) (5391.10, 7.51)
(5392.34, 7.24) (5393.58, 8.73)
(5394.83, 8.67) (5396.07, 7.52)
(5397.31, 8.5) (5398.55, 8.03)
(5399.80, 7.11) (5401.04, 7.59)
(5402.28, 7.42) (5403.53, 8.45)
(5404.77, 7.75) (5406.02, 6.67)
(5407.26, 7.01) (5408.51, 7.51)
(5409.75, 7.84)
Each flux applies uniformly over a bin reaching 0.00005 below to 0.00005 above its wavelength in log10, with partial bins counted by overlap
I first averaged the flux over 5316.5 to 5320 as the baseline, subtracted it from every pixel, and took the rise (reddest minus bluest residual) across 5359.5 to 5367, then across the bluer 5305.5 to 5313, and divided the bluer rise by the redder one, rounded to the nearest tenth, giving -1.1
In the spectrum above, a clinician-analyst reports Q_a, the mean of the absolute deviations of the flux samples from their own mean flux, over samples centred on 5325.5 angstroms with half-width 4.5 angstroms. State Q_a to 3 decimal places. 0.302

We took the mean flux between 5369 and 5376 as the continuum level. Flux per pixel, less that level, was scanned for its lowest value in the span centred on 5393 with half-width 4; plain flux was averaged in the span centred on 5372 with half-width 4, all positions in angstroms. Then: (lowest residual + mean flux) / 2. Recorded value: 3.58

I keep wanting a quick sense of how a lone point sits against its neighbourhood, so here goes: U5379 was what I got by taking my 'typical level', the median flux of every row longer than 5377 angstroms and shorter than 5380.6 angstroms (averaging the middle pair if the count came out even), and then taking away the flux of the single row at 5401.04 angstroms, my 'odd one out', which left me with 0.94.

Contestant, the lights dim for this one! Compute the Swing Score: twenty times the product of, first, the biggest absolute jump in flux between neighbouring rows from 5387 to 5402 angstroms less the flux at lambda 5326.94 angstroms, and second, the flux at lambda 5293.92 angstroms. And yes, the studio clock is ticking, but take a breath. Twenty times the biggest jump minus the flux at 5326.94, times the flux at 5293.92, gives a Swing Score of -1142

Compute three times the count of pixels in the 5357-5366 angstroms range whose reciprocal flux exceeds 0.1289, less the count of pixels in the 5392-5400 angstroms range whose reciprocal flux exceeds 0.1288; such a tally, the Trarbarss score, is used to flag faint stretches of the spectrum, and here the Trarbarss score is -3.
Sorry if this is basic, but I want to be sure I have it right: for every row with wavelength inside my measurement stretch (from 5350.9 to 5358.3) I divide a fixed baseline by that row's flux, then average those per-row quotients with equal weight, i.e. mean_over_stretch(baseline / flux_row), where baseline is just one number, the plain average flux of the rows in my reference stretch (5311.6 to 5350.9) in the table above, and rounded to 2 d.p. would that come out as 1.01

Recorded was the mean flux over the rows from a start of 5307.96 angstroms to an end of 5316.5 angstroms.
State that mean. 8.1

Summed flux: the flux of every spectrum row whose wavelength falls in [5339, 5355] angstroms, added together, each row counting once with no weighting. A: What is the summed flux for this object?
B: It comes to 104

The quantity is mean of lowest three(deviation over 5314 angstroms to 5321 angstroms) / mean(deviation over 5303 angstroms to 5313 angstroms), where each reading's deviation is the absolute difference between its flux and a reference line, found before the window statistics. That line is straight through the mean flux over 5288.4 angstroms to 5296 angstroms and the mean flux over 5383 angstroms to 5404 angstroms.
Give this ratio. 0.4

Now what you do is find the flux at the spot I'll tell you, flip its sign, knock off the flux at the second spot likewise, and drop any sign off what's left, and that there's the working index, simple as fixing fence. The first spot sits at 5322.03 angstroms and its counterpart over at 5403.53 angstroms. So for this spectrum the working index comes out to 16.4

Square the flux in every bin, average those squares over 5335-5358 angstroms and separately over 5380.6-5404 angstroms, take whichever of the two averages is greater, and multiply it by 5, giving 326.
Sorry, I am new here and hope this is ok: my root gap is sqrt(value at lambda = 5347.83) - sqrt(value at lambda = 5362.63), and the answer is -0.21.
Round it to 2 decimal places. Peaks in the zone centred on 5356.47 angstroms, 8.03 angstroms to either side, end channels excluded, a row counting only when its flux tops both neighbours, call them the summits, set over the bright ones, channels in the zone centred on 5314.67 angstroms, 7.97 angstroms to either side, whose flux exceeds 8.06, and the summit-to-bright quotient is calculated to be 0.50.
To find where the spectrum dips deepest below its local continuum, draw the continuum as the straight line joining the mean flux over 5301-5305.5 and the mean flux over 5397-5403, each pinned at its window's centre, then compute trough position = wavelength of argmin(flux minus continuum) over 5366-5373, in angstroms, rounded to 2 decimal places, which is 5367.57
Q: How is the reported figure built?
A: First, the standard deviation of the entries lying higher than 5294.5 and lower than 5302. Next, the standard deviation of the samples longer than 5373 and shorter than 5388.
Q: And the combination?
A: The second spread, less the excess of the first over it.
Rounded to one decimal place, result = 0.9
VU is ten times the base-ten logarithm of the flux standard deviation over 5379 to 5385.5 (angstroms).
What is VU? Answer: 0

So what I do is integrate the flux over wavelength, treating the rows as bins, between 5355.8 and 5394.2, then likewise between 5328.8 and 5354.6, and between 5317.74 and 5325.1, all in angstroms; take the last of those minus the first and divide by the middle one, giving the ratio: -1.2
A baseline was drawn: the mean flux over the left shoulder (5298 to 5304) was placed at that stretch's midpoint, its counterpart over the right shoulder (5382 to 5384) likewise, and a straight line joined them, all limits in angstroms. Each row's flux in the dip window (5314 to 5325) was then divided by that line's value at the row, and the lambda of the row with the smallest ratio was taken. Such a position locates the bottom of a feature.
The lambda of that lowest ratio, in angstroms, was 5320.81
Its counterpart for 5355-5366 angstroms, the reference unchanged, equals 5357.69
